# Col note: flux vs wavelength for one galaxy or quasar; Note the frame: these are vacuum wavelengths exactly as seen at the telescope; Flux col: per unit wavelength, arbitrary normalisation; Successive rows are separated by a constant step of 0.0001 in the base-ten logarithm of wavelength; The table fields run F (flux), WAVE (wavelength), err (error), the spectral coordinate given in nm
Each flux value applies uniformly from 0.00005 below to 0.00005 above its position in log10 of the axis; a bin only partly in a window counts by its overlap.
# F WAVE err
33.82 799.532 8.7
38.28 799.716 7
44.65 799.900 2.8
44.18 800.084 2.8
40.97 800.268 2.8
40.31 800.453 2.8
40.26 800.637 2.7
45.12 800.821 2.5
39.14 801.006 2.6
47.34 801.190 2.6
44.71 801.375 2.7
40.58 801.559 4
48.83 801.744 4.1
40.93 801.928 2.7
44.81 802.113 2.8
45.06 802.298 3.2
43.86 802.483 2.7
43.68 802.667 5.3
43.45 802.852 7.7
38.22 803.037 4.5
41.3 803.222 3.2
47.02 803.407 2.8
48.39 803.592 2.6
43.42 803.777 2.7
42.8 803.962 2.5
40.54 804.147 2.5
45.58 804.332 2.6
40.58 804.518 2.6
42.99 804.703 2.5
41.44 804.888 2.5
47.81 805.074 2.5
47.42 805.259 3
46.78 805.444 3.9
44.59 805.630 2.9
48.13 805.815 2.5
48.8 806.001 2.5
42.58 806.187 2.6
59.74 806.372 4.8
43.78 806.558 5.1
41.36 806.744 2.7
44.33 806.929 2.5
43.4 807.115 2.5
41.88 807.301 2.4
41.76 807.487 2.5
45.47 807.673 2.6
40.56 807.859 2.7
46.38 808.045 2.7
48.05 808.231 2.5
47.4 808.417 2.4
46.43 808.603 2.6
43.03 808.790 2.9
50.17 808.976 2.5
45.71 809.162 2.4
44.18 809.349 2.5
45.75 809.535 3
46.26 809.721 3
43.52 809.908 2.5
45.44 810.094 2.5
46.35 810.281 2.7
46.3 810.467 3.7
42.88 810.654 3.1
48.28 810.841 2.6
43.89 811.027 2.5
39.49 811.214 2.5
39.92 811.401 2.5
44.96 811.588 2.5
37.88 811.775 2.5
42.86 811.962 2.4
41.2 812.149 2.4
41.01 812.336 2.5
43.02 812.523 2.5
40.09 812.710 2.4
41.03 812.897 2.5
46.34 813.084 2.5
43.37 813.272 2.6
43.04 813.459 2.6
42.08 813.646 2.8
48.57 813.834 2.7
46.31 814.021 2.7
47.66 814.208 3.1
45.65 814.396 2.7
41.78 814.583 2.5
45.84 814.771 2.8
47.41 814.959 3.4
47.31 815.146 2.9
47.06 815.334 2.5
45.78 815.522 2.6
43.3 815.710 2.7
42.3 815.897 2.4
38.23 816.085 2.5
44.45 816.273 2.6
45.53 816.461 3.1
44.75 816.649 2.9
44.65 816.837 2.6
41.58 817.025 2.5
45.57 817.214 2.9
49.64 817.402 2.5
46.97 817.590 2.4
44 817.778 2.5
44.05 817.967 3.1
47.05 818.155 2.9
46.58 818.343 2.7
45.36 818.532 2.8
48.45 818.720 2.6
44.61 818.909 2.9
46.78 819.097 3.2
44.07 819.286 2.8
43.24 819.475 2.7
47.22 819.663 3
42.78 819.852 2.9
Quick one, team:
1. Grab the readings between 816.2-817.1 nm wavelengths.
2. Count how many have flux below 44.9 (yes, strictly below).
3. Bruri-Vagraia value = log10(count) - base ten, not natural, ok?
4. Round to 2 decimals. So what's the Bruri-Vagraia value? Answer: 0.60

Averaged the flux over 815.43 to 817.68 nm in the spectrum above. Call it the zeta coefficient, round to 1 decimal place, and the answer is 44.4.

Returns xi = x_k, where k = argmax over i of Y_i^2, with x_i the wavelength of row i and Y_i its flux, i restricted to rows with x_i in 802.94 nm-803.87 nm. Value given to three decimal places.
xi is 803.592 nm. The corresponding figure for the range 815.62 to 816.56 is 816.461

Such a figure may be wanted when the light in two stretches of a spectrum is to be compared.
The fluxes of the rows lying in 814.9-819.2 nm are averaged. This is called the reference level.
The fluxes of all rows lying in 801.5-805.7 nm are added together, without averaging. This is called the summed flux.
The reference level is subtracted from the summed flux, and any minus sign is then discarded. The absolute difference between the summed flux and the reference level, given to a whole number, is 965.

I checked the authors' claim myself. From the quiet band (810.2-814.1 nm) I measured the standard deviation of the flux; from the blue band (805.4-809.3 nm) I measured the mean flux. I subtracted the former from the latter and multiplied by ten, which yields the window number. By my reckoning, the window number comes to 428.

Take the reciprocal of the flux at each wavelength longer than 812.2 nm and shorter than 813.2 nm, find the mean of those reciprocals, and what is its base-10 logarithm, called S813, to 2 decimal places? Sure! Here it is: -1.63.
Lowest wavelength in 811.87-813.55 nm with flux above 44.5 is 813.084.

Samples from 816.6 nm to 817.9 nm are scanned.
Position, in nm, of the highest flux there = 817.402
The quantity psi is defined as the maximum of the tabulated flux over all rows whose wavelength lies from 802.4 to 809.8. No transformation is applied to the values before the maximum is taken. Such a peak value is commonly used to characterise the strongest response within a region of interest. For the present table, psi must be 59.74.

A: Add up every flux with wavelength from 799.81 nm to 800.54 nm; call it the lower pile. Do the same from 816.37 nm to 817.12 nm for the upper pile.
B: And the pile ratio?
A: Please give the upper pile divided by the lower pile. 1.04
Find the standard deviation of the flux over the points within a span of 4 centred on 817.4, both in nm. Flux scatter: 2.4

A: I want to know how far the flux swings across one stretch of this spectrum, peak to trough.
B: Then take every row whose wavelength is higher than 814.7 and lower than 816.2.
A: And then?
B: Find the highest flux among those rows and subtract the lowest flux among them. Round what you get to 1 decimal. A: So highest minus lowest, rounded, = 9.2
